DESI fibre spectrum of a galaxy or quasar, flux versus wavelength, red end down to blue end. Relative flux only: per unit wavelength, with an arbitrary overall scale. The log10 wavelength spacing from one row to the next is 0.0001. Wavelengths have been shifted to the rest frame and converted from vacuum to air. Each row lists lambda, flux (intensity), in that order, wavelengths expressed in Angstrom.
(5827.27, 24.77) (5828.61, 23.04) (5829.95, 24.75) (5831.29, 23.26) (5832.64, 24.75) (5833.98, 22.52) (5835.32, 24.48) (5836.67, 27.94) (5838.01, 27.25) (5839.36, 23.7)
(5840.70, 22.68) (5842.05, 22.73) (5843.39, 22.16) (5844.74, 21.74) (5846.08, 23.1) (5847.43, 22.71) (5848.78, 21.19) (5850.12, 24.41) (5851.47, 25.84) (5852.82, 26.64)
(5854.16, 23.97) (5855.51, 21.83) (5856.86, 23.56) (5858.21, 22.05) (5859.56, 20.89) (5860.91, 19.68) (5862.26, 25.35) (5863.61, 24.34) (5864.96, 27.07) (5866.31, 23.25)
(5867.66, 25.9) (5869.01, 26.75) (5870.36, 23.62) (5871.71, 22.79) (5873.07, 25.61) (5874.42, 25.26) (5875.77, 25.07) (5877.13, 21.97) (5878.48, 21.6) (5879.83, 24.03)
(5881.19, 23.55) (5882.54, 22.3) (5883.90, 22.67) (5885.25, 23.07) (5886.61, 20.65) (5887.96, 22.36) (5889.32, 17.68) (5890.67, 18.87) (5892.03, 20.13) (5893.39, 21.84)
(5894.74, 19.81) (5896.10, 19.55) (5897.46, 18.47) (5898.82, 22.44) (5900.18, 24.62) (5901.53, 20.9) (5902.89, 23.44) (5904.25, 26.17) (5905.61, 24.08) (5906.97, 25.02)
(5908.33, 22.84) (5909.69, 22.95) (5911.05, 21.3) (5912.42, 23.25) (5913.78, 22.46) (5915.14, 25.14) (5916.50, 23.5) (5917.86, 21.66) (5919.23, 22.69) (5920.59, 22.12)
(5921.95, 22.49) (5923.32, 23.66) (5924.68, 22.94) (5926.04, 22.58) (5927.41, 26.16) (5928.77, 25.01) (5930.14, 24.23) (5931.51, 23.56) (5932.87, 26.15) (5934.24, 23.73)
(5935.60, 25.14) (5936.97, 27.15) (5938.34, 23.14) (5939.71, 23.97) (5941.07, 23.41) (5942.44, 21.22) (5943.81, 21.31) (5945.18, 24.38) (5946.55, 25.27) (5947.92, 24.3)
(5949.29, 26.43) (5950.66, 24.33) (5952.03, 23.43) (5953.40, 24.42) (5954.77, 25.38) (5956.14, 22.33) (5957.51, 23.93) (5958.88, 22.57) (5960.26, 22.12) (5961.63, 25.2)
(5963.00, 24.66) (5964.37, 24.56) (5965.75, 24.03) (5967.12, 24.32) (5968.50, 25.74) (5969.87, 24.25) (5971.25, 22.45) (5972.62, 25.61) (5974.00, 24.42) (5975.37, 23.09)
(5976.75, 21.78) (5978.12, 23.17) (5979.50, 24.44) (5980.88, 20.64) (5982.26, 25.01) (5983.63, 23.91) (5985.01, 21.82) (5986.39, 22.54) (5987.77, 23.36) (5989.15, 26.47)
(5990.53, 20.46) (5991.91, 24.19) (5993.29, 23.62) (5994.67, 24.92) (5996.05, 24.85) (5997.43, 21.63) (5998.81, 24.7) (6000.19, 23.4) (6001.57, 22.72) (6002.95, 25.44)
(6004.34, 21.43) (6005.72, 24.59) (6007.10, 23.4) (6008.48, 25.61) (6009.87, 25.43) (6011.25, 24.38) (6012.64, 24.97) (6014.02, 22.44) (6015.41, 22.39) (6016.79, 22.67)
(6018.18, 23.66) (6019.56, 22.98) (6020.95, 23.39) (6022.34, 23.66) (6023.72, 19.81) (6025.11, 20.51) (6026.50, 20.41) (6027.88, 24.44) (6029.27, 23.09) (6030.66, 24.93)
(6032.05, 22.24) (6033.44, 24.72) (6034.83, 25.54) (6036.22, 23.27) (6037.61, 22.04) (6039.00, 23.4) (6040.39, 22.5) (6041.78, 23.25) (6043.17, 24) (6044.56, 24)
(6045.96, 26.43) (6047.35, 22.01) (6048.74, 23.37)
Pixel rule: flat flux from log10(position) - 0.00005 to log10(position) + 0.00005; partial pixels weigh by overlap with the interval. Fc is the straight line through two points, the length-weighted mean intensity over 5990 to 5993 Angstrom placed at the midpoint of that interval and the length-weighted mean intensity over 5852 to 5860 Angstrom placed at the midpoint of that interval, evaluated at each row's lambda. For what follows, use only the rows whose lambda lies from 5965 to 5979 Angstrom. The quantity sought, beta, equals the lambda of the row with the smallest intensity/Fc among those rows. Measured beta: 5976.75 Angstrom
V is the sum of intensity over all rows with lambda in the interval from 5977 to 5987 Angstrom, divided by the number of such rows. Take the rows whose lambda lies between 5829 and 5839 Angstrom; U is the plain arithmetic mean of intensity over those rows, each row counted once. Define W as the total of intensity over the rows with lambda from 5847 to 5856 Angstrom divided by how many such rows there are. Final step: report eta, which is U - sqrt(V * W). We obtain 1.6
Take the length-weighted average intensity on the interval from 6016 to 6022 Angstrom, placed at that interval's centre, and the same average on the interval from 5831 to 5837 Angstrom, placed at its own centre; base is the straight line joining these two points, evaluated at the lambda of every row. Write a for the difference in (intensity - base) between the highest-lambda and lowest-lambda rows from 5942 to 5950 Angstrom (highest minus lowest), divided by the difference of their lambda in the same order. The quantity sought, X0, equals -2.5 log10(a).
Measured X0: 0.3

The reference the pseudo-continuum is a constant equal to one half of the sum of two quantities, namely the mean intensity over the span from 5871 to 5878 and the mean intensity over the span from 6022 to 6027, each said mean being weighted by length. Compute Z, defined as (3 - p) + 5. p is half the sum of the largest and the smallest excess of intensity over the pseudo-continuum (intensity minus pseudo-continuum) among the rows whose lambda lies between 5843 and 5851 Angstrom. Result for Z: 7.7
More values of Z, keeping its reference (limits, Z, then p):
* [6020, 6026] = 8.8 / -0.8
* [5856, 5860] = 8.3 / -0.3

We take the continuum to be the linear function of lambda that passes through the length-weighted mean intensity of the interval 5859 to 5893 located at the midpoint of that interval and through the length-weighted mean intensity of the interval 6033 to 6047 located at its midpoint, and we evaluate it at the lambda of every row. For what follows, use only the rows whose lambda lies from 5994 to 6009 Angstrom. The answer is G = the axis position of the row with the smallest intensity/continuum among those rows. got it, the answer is 6004.34 Angstrom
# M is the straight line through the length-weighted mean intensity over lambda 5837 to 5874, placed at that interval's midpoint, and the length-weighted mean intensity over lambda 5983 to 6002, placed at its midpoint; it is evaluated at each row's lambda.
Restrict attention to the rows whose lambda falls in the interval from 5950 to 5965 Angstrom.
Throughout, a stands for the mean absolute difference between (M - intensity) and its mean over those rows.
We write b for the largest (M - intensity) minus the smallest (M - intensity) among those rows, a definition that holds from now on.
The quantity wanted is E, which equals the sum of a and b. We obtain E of 4.2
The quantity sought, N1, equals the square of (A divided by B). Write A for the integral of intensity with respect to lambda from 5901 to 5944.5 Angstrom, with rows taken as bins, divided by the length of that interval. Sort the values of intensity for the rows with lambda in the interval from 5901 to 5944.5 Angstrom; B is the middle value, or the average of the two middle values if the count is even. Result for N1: 1.01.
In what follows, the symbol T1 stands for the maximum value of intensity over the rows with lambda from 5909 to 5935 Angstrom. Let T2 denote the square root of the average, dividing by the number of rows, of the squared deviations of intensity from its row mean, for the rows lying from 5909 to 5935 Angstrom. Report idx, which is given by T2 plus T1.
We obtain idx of 27.5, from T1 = 26.16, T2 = 1.34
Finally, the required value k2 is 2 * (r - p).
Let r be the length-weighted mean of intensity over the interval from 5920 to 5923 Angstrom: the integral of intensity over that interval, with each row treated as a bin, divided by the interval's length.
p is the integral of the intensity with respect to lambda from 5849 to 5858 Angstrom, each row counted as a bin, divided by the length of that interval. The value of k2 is -3.3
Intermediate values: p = 24.1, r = 22.5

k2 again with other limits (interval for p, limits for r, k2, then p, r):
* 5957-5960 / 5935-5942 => 2.9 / 23.0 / 24.4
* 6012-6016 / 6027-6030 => 0.7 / 23.3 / 23.6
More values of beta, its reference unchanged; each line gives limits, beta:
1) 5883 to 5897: 5889.32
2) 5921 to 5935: 5921.95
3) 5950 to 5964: 5960.26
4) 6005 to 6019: 6015.41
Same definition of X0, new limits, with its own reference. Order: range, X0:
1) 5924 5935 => 2.6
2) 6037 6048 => 6.1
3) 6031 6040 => 1.9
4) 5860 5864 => -0.6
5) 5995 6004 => 2.6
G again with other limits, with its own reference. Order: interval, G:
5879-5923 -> 5889.32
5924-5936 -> 5926.04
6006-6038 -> 6023.72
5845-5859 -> 5848.78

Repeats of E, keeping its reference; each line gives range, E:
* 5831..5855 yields 8.2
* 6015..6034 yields 6.4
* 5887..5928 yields 10.2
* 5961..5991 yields 7.3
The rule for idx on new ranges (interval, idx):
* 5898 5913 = 27.7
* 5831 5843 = 29.8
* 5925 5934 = 27.5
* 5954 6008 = 27.9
